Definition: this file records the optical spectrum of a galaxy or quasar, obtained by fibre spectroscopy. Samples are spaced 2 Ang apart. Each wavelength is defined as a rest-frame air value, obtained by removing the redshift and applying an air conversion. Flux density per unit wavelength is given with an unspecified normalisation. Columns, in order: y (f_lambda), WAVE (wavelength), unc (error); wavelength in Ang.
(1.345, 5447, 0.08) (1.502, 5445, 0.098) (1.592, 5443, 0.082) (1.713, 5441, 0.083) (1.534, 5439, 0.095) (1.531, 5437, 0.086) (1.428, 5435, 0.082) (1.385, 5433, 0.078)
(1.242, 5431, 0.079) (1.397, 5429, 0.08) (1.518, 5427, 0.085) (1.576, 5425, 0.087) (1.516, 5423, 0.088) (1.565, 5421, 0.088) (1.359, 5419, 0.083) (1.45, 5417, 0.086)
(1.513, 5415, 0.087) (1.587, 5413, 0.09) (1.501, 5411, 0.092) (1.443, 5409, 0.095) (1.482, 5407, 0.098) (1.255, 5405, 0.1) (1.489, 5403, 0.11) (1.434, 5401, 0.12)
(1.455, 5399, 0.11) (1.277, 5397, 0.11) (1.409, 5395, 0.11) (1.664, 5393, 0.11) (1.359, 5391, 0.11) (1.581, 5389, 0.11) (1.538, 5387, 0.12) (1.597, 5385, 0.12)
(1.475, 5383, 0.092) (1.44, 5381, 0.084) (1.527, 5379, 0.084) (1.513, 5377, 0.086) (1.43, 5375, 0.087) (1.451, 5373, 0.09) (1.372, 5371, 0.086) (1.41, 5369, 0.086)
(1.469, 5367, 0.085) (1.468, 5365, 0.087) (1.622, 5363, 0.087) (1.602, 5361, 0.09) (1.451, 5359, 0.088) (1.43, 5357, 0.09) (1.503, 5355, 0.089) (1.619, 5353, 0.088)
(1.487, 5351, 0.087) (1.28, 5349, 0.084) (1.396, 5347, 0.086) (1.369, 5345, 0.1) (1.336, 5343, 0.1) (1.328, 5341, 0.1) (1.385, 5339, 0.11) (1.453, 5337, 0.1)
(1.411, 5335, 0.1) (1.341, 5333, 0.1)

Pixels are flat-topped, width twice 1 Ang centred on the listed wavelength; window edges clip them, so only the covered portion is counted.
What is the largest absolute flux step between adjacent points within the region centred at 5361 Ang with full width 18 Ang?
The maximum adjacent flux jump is 0.15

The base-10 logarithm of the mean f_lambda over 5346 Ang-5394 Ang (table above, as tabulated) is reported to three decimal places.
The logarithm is 0.172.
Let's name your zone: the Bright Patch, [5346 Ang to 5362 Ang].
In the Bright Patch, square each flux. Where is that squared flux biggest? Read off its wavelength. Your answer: 5353 Ang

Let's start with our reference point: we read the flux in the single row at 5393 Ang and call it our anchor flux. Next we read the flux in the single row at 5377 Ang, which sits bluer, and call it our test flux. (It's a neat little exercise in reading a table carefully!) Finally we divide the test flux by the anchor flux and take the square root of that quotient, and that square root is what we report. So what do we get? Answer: 0.95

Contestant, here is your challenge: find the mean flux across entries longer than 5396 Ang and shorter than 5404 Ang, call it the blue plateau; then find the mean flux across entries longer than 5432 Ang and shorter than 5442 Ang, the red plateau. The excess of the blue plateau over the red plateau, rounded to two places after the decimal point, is -0.10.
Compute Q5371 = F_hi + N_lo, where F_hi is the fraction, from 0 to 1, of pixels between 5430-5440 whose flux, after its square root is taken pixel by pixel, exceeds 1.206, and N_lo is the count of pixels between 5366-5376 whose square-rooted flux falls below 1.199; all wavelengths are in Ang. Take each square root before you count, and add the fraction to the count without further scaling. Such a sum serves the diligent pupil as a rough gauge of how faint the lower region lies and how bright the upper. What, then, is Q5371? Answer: 3.4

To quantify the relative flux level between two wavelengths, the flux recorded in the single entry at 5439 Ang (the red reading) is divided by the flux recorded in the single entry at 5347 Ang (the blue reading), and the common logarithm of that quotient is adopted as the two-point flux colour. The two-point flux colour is 0.041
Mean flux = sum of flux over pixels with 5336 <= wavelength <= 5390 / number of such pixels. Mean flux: 1.46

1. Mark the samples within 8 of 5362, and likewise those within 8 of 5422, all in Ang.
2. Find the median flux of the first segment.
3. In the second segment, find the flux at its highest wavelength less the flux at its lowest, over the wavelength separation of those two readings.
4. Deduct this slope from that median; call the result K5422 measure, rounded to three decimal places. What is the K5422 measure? 1.477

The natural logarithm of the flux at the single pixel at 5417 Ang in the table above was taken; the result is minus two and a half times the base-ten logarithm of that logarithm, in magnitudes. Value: 1.07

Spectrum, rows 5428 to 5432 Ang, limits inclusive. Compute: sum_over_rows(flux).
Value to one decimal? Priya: 2.6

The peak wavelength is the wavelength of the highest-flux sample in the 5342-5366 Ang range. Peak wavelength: 5363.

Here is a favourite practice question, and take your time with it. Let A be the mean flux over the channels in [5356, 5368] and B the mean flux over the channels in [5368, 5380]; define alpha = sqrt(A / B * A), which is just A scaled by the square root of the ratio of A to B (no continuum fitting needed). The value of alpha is 1.25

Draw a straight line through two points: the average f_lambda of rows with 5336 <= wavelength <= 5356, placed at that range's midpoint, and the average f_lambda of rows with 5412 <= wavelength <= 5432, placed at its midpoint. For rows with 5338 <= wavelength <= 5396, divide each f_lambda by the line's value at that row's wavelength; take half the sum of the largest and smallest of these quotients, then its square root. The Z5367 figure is 1.012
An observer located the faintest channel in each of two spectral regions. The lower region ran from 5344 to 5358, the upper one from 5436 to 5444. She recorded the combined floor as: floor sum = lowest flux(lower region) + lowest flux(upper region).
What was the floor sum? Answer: 2.81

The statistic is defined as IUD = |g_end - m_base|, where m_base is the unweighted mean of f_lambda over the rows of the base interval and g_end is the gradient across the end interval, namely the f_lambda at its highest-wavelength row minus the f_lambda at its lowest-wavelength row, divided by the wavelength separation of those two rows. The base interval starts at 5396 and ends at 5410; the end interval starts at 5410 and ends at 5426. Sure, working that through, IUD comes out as 1.40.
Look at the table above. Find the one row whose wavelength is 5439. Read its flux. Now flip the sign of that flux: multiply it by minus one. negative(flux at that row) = -1.53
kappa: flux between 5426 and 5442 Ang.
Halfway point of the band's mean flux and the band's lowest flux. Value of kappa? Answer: 1.36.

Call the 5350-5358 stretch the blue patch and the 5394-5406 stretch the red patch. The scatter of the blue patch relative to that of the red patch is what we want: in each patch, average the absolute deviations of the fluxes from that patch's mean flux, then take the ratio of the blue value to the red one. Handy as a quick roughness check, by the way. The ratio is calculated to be 0.68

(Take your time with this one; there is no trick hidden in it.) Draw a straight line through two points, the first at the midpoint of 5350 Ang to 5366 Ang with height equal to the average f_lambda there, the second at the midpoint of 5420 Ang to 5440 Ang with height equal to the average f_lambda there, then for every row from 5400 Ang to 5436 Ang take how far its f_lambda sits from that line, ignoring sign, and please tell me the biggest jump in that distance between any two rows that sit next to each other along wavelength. 0.233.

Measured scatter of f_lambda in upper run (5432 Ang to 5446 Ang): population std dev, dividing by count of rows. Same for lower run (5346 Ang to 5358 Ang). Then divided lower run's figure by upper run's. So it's 1.0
